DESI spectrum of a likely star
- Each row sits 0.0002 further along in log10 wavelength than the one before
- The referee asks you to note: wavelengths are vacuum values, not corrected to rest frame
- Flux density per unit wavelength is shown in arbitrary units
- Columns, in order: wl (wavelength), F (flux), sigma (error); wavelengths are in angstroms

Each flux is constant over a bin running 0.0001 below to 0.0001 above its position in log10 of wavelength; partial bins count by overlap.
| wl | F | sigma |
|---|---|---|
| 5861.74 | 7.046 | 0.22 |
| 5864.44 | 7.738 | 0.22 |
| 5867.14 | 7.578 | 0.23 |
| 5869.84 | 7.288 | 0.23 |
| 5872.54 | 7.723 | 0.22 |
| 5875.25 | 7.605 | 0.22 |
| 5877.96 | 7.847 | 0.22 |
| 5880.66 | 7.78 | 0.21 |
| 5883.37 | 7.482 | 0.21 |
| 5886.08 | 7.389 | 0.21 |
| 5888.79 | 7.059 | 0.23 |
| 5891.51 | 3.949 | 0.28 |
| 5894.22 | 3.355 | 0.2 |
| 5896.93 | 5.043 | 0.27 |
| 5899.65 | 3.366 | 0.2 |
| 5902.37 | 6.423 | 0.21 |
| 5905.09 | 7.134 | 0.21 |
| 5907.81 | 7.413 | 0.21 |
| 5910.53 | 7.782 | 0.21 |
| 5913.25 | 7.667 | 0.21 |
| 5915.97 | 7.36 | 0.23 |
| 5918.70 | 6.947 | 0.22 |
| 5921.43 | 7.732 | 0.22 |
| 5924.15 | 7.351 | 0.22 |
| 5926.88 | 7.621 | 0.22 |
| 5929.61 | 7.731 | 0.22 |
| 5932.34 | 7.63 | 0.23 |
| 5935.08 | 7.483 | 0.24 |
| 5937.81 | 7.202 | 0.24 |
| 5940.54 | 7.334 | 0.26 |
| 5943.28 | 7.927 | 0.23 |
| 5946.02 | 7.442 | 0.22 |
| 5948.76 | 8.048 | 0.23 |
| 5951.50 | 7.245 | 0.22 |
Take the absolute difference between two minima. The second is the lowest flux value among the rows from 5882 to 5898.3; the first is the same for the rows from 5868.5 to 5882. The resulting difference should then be 3.93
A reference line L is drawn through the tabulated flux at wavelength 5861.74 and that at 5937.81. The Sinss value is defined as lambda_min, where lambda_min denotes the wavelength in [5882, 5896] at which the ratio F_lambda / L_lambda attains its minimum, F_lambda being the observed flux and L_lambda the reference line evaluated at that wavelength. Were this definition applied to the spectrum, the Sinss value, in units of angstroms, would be 5894.22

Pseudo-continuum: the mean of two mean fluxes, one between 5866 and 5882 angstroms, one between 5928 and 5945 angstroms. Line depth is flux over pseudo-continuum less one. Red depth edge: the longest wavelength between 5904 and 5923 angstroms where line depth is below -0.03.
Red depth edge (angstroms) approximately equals 5918.70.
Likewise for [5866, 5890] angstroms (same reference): 5888.79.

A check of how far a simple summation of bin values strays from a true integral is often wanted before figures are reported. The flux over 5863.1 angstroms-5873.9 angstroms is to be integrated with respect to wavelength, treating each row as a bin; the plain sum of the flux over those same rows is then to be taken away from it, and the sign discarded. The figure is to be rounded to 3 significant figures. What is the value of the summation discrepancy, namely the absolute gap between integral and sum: 51.6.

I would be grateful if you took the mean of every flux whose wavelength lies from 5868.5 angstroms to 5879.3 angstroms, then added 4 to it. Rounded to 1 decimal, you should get 11.6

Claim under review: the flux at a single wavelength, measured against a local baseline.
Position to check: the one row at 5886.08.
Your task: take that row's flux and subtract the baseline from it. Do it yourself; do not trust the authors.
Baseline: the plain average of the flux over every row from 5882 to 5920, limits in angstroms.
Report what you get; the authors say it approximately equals 1.1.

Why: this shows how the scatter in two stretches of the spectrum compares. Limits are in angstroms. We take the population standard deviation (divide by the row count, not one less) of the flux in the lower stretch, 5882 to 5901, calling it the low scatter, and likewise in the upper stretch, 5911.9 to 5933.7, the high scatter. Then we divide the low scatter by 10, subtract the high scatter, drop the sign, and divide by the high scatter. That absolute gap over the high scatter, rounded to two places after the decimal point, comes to 0.31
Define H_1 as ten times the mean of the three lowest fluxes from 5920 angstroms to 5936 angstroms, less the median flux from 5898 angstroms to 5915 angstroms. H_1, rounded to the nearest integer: 68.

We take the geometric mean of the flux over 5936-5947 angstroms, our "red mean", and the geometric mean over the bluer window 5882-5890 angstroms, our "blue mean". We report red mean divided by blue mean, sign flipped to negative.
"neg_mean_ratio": -1.0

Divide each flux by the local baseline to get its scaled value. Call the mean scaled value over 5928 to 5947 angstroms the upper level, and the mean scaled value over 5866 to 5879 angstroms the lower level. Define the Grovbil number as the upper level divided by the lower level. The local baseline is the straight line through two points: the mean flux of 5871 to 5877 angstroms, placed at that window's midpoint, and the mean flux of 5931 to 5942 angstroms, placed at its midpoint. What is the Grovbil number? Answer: 1.03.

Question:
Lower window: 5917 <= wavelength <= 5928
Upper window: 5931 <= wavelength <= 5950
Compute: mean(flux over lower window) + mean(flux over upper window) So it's 15.0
